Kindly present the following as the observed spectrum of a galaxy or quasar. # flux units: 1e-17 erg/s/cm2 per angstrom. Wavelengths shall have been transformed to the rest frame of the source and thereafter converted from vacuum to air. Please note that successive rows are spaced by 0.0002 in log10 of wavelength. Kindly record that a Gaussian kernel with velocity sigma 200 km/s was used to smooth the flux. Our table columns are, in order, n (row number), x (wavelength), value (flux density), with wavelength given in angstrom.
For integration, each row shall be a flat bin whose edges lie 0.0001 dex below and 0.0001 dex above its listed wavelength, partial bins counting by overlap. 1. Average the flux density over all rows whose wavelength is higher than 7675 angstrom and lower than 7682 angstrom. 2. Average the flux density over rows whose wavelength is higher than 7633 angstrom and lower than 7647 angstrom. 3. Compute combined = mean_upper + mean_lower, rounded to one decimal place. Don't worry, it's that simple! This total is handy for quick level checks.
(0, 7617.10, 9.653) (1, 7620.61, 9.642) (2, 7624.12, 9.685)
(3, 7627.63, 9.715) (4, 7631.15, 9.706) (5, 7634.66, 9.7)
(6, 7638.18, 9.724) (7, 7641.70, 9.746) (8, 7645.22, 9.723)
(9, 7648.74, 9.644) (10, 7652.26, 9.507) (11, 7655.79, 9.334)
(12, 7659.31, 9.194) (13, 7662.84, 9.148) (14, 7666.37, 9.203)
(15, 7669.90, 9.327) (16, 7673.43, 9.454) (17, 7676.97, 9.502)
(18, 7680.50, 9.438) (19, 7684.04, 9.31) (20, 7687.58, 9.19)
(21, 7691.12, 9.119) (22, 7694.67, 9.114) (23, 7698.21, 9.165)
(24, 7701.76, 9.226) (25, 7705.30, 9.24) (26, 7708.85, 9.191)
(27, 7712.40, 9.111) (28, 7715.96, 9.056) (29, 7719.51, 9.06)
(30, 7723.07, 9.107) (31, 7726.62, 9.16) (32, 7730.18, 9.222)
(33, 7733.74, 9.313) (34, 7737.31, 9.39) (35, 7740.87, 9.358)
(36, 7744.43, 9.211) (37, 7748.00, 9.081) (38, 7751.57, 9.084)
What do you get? 19.2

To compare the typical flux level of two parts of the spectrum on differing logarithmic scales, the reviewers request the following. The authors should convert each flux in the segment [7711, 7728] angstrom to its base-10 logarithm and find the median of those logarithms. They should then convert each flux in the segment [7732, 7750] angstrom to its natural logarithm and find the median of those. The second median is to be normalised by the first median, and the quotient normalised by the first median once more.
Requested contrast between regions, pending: 2.42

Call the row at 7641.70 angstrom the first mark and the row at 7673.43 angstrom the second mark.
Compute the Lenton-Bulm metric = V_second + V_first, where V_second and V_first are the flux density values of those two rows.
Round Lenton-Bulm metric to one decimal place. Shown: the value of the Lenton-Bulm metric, 19.2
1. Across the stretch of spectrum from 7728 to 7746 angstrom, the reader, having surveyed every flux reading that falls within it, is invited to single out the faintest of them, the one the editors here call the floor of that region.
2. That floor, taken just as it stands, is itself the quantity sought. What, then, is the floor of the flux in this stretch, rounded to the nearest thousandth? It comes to 9.211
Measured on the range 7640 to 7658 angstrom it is 9.334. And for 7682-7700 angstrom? 9.114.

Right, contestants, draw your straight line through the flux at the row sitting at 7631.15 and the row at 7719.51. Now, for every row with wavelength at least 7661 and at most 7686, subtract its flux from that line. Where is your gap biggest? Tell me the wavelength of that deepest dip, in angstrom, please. 7662.84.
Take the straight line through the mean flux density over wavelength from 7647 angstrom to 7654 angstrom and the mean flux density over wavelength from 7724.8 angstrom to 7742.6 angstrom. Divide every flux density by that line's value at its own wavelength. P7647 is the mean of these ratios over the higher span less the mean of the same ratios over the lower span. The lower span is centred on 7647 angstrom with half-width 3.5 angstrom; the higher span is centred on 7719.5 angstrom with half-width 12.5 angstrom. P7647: -0.03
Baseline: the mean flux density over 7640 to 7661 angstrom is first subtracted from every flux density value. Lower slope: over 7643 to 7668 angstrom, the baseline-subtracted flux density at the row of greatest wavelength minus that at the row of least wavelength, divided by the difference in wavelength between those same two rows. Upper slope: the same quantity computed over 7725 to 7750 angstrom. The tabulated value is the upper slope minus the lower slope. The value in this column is 0.021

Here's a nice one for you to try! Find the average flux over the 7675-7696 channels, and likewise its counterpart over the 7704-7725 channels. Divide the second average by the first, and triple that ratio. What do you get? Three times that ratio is 2.95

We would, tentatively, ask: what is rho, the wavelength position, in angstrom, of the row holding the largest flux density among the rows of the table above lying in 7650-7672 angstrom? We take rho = 7652.26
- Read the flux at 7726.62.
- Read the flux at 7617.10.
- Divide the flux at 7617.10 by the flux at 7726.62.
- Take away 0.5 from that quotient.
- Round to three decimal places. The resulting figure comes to 0.554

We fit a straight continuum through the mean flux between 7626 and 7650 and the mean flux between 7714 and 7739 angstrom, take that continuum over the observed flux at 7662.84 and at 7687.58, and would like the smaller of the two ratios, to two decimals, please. 1.02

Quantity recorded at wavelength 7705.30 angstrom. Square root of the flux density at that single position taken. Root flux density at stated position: 3.04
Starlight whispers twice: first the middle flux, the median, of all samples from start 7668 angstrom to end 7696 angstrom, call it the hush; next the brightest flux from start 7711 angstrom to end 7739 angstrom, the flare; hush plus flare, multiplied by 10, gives 187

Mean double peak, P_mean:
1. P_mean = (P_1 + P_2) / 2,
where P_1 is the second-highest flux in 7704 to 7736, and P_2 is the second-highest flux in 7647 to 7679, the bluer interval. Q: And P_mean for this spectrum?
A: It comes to 9.37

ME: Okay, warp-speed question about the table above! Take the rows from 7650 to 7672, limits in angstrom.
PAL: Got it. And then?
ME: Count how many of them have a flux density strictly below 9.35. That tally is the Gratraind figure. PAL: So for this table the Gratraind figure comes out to 5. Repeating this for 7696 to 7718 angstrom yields 6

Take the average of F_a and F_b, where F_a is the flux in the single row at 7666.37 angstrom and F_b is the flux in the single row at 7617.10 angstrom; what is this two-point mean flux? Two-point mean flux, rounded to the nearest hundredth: 9.43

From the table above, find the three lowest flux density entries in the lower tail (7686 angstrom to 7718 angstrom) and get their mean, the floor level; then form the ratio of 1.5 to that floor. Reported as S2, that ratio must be 0.1649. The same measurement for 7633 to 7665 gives 0.1626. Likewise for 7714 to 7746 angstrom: 0.1653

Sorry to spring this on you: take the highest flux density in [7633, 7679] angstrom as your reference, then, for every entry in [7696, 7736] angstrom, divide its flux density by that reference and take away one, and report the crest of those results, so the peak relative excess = -0.044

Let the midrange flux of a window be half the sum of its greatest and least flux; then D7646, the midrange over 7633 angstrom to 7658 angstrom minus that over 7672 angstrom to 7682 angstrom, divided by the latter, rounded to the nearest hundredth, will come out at 0.01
